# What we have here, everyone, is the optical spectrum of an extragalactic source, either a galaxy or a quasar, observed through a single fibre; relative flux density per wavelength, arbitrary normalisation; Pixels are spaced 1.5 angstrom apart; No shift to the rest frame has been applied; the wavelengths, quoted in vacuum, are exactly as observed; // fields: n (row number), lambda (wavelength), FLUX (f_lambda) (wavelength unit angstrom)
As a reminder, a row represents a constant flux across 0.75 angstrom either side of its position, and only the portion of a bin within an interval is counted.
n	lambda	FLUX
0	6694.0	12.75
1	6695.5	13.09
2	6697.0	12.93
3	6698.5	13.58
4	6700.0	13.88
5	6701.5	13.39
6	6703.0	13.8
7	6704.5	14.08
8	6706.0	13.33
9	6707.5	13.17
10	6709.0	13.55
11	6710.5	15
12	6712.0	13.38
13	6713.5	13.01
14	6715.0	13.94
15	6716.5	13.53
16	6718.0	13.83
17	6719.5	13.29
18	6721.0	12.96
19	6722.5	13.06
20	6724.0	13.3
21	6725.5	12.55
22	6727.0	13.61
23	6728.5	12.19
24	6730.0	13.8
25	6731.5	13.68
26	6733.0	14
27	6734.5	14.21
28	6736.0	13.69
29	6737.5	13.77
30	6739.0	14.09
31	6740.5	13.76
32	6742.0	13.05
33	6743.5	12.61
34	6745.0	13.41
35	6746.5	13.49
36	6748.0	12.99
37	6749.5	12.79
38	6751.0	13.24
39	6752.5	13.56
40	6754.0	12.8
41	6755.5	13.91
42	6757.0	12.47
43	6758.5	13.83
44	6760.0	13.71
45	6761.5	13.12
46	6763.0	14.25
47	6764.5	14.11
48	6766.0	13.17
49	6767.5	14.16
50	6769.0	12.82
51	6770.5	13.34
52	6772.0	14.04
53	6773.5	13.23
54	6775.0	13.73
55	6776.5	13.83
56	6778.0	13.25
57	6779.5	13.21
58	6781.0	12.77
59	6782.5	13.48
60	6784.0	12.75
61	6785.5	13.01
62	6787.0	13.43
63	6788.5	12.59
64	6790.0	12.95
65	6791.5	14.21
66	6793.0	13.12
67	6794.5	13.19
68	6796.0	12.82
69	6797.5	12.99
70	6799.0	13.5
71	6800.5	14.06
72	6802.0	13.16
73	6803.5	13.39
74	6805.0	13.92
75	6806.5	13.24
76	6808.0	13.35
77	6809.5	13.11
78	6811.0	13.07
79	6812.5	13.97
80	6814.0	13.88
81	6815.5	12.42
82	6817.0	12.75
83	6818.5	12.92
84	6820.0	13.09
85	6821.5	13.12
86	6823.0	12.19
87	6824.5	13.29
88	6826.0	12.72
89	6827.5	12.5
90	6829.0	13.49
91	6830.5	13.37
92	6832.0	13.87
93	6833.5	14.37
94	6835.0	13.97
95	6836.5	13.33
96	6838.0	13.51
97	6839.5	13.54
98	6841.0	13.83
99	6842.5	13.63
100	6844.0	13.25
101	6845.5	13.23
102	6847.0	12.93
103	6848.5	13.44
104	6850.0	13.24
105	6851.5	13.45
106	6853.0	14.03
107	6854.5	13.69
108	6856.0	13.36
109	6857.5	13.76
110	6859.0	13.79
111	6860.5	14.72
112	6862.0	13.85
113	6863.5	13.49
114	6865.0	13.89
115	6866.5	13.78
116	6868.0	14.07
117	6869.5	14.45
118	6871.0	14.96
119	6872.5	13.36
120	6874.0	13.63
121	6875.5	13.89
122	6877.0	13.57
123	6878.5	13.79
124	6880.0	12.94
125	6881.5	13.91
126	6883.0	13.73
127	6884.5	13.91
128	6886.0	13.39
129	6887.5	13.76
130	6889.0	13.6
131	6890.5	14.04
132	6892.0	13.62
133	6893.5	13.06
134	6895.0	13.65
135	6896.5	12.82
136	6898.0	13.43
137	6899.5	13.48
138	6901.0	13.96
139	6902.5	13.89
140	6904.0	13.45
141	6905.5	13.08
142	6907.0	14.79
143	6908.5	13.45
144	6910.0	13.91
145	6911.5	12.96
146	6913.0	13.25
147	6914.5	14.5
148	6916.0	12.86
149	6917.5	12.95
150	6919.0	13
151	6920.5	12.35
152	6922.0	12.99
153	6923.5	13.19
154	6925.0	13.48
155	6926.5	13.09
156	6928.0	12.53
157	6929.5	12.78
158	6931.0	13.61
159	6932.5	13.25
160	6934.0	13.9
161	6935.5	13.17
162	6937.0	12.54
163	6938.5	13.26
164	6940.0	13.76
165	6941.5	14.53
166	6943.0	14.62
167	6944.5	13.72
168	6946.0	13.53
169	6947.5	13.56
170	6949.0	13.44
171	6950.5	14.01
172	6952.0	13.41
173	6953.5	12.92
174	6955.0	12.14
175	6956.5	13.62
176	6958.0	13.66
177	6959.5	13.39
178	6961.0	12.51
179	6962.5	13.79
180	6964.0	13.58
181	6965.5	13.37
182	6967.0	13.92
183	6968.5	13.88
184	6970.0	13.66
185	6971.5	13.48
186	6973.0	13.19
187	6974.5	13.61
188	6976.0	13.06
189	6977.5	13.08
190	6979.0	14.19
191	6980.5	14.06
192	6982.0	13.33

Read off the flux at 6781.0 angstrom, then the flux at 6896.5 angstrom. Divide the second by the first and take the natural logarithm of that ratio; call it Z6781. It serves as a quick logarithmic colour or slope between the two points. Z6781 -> 0.00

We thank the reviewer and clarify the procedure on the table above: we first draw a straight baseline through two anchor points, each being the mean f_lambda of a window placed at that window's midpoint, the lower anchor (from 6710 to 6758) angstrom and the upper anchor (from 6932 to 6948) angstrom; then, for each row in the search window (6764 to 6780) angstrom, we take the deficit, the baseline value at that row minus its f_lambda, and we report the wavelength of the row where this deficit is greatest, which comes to 6769.0 angstrom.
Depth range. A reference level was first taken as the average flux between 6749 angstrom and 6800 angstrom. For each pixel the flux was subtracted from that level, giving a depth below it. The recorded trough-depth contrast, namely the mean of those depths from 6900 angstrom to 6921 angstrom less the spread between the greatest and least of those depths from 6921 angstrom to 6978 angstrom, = -2.6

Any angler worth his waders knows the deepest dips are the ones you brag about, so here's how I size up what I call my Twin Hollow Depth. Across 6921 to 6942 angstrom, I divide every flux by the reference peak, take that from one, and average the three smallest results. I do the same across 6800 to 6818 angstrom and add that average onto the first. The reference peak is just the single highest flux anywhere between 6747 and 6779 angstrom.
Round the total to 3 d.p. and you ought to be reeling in 0.032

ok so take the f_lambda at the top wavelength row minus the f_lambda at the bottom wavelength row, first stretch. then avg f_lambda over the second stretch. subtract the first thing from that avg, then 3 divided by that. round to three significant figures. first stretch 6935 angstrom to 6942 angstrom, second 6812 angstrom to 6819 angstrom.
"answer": 0.254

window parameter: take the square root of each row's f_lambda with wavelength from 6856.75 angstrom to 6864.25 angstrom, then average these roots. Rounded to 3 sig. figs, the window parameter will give 3.73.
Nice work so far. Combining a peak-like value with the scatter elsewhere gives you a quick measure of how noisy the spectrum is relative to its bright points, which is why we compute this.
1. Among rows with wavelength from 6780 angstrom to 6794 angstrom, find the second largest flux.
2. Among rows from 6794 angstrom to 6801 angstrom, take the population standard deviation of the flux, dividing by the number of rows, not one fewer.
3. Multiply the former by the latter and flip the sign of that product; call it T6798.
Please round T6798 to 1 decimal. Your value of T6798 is -5.9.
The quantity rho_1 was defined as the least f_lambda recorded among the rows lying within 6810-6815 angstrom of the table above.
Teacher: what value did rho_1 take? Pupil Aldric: 13.07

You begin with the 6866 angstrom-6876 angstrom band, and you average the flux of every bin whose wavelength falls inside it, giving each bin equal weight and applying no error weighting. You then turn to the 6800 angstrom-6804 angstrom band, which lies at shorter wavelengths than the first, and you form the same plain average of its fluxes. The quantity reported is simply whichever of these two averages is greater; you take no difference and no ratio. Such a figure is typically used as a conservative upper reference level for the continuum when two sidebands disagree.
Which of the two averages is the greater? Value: 14.0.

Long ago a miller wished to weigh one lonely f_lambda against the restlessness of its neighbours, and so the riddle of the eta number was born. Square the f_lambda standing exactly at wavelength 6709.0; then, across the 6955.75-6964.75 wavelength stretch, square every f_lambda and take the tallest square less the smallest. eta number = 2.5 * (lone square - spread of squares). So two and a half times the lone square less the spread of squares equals 375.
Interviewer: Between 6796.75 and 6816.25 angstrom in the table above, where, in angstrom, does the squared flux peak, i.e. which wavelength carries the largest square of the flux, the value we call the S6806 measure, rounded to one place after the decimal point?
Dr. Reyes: 6800.5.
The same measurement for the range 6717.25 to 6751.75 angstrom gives 6734.5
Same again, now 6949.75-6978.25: 6950.5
